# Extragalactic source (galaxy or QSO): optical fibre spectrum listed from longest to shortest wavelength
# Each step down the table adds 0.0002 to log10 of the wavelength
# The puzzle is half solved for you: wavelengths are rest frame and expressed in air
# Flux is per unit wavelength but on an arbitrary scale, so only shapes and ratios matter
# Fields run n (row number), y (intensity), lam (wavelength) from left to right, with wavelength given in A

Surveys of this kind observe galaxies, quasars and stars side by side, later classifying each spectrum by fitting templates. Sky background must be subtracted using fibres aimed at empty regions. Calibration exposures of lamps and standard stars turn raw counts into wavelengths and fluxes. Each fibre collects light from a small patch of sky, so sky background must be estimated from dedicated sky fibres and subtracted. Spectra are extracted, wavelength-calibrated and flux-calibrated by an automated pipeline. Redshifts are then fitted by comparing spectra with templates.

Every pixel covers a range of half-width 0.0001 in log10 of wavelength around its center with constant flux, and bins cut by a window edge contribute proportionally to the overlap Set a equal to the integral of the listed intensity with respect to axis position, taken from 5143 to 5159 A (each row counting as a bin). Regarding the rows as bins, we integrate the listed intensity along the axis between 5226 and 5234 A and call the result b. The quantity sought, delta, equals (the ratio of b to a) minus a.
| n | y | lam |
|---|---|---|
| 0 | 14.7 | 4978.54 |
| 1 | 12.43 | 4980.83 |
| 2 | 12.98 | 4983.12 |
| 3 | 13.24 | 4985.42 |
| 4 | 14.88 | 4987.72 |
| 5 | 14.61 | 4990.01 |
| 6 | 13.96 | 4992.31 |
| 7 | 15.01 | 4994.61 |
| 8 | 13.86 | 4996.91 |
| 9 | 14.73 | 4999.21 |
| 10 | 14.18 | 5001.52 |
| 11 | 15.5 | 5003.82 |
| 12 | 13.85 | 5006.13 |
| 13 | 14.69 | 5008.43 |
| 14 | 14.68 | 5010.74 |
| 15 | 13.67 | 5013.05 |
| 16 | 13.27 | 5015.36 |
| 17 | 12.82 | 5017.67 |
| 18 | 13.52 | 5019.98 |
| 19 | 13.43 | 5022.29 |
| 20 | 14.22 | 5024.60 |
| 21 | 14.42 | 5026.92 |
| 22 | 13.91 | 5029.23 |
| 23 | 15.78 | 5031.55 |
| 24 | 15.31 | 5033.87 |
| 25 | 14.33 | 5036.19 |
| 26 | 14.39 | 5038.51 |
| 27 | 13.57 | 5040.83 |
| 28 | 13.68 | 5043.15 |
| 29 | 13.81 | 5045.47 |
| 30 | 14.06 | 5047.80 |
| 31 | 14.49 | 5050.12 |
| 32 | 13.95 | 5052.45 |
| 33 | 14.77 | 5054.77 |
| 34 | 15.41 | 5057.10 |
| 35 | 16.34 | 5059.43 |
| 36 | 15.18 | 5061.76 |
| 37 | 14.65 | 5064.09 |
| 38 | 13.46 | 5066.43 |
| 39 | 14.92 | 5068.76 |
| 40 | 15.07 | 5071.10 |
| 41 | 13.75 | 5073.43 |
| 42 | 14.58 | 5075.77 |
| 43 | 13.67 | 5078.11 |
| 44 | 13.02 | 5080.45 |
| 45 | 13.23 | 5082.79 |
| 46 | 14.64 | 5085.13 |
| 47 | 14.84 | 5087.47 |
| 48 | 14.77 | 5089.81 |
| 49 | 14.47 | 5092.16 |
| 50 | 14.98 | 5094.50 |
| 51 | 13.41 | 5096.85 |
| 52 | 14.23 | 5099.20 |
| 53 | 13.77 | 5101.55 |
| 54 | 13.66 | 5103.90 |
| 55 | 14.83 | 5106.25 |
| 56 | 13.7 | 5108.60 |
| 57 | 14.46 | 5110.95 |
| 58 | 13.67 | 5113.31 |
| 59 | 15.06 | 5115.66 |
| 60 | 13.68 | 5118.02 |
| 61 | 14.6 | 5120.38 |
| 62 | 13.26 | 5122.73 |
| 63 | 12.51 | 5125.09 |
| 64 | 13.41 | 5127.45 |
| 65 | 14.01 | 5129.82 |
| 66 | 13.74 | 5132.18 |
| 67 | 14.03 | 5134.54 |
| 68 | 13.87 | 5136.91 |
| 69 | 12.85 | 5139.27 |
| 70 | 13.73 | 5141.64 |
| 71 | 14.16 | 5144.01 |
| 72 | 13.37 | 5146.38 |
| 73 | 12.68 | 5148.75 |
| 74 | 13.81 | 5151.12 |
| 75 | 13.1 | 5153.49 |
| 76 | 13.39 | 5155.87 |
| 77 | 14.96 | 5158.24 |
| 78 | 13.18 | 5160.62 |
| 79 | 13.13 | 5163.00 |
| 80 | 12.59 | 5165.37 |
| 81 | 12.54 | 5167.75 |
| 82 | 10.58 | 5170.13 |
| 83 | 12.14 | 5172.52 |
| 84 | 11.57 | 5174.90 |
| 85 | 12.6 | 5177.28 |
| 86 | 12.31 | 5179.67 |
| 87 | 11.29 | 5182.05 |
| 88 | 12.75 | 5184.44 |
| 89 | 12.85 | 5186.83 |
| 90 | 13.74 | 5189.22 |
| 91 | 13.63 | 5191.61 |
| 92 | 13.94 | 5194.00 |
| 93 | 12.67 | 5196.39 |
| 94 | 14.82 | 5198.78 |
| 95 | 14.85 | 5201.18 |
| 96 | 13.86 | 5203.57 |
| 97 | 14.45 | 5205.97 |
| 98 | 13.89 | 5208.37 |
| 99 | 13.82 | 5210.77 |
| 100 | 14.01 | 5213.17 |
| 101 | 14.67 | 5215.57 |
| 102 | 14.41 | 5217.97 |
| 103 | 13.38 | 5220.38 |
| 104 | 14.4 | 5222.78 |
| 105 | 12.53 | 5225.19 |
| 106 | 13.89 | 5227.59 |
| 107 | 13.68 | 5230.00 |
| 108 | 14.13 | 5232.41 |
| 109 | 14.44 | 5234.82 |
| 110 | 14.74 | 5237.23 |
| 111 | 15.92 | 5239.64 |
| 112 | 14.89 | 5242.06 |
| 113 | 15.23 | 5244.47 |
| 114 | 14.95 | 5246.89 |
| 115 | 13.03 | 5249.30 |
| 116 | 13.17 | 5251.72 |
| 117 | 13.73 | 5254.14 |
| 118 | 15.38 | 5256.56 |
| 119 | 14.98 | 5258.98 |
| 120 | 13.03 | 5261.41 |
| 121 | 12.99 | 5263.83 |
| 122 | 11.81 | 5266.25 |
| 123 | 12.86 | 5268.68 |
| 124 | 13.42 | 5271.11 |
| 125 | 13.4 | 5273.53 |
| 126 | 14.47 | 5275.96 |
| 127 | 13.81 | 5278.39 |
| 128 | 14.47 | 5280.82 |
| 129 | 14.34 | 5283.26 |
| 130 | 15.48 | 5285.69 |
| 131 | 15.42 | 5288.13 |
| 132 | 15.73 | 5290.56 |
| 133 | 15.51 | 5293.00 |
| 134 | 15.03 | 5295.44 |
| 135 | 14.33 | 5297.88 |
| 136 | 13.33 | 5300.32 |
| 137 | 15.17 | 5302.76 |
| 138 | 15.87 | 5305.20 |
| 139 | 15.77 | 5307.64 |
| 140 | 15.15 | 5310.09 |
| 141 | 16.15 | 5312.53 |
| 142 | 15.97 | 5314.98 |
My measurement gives -217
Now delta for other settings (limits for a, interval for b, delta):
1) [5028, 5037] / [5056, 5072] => -132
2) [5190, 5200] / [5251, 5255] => -137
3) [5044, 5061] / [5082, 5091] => -249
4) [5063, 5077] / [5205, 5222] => -200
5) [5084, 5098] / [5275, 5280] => -203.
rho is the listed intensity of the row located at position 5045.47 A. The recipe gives 13.81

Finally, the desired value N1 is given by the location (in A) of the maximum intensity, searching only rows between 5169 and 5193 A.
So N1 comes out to 5189.22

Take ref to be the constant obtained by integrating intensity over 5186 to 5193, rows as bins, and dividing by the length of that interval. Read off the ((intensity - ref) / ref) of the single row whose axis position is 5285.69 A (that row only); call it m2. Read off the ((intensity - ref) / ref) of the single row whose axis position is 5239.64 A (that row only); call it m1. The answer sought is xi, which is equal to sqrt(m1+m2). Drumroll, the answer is 0.58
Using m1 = 0.18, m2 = 0.151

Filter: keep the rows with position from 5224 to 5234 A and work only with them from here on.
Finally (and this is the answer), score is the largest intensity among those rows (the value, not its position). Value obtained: 14.13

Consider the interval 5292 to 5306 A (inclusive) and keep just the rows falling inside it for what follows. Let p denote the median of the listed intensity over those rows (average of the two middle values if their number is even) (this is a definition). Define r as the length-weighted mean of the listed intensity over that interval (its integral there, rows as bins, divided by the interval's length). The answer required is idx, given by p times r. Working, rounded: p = 15.1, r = 14.8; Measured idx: 224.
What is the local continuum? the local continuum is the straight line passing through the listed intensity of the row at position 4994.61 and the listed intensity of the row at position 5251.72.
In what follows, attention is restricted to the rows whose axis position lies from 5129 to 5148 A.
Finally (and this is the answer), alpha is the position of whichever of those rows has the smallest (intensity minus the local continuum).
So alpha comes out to 5139.27 A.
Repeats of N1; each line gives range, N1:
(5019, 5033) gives 5031.55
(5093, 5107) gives 5094.50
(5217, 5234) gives 5217.97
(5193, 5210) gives 5201.18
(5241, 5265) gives 5256.56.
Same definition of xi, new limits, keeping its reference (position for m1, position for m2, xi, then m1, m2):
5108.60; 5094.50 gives 0.36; 0.02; 0.114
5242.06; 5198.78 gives 0.46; 0.11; 0.102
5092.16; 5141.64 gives 0.31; 0.08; 0.021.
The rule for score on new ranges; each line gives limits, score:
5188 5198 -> 13.94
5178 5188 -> 12.85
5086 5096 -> 14.98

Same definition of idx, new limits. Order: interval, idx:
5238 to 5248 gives 230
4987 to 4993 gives 212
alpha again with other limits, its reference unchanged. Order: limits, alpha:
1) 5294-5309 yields 5300.32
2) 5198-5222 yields 5220.38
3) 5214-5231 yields 5225.19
